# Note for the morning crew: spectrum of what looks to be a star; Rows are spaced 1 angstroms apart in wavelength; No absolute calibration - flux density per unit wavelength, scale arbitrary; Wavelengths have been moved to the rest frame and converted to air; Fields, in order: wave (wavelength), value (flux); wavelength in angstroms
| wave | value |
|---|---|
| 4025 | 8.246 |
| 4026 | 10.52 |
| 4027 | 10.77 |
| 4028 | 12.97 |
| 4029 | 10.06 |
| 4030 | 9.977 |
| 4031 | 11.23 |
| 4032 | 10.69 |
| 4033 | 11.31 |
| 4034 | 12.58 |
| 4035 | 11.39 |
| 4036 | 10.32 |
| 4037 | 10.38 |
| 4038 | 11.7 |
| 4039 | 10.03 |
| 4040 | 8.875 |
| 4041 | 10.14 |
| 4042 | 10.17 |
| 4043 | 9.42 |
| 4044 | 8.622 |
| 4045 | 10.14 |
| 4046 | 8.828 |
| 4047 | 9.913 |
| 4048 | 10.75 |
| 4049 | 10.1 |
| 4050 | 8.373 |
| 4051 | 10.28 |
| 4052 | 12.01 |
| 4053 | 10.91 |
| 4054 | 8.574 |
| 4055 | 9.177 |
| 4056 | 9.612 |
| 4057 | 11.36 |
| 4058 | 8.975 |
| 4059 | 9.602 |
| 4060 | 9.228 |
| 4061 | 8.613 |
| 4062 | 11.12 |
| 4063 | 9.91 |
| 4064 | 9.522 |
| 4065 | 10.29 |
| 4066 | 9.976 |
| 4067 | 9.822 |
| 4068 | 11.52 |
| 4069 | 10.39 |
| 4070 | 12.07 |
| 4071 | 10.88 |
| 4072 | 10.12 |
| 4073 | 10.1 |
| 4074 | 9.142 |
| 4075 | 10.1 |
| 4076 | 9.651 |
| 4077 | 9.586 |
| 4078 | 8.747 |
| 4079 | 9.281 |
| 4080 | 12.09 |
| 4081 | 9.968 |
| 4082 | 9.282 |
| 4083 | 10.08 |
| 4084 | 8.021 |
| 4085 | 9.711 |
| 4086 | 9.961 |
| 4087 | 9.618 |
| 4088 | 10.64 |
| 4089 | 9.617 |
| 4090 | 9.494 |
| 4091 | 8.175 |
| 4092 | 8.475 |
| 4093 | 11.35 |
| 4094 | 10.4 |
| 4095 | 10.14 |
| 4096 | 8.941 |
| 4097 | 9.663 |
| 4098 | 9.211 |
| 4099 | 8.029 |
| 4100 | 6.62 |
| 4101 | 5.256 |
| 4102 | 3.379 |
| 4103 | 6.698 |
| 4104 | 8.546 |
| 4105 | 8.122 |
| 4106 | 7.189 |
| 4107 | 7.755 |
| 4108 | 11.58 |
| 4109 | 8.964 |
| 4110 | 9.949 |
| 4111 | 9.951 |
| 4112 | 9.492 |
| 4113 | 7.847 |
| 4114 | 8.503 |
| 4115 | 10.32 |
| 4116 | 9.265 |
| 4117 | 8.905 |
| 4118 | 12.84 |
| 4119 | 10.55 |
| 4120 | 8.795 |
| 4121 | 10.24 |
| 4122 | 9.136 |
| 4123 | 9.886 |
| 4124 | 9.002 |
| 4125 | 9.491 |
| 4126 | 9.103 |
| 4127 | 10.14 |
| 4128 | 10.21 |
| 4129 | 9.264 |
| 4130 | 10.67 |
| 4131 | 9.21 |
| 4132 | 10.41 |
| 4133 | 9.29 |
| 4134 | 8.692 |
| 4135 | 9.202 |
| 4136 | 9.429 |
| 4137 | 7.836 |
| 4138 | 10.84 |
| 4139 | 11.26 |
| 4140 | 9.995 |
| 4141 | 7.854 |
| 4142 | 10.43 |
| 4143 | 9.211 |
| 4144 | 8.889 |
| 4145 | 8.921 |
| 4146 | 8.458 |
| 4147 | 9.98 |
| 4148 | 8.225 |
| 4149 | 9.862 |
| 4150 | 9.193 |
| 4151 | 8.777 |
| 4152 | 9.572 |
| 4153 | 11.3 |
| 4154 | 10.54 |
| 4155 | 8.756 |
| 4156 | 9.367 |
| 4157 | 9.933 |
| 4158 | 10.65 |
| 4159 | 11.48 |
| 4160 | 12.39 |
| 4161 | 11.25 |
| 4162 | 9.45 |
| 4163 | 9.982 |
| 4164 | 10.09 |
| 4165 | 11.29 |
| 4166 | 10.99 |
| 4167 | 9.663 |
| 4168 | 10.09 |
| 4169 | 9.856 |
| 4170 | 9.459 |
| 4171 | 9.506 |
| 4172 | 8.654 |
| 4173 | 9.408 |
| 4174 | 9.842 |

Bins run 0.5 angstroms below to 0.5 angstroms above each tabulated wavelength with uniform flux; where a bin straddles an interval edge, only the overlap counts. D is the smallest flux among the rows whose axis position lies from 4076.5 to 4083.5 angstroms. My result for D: 8.747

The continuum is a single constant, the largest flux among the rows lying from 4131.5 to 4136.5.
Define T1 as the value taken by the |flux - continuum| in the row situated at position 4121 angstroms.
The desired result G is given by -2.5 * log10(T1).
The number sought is 1.9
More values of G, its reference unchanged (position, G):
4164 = 1.2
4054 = -0.7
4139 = 0.2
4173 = 0.0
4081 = 0.9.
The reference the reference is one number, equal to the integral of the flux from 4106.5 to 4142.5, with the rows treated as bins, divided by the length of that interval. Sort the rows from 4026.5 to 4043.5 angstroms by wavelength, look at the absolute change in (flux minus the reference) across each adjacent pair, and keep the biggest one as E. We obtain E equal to 2.91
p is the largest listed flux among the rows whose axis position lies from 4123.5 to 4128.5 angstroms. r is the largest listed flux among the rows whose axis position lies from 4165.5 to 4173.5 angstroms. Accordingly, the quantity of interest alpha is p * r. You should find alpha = 112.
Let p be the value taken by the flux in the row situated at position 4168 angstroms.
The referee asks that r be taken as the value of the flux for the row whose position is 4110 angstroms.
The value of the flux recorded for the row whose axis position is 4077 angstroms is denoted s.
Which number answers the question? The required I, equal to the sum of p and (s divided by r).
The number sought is 11.1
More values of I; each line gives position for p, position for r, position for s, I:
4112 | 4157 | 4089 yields 10.5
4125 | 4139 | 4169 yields 10.4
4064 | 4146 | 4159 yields 10.9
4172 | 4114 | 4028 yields 10.2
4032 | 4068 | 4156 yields 11.5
